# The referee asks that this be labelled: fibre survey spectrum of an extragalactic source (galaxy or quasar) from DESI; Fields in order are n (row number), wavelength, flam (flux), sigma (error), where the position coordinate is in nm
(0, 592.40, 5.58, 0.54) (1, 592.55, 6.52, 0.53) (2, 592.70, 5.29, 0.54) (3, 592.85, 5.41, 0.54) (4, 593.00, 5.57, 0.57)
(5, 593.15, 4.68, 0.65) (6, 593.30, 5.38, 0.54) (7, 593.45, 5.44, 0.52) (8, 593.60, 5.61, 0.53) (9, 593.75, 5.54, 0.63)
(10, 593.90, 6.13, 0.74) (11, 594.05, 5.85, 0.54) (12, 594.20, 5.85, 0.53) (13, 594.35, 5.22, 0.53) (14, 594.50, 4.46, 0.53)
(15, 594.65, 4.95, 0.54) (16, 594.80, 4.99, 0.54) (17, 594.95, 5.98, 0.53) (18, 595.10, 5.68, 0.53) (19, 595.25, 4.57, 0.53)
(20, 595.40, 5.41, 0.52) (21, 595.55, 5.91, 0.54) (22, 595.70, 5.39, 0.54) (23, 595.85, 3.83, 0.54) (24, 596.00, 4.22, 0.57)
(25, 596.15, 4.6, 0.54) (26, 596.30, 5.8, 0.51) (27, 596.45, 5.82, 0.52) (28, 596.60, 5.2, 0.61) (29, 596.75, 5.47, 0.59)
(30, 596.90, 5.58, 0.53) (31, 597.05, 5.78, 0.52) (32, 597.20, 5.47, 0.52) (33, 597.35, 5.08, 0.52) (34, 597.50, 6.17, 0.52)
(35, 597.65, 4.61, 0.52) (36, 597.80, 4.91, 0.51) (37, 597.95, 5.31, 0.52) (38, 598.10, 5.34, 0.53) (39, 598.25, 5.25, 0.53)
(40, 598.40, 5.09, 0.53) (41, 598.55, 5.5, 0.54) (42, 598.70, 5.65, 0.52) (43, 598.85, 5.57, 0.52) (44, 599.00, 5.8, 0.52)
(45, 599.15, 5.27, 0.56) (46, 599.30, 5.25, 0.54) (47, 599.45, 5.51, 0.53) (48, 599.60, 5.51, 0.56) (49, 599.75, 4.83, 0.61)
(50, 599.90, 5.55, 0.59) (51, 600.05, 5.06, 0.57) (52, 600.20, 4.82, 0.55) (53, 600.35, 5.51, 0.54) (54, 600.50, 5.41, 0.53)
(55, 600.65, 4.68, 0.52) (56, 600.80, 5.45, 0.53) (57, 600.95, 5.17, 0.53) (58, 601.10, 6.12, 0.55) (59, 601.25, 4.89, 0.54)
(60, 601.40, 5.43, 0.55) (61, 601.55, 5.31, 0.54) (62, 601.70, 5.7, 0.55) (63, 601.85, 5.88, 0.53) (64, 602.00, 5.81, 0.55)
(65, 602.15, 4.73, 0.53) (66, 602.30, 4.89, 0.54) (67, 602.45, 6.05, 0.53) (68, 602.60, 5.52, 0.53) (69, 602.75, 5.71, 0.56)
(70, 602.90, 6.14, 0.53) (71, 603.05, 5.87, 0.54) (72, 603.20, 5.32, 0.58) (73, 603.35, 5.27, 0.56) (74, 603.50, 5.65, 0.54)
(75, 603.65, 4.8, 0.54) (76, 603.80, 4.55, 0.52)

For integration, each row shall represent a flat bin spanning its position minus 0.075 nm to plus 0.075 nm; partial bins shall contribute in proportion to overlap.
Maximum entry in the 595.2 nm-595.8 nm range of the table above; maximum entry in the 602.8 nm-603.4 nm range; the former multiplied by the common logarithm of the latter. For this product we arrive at 4.7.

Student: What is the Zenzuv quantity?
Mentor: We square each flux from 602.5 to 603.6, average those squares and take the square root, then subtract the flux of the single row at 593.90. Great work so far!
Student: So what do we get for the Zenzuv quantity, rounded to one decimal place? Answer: -0.5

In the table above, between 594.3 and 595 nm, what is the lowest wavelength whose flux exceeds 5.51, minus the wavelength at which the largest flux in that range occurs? 0.00 nm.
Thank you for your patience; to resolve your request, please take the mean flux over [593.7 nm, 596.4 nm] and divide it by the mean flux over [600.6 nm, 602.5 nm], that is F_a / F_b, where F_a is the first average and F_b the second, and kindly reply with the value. 0.97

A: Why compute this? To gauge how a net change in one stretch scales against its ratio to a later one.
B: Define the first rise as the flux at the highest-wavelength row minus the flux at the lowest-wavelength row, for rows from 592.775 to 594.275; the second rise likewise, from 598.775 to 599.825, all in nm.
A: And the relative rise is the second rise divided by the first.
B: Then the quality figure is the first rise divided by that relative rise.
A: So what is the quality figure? -0.26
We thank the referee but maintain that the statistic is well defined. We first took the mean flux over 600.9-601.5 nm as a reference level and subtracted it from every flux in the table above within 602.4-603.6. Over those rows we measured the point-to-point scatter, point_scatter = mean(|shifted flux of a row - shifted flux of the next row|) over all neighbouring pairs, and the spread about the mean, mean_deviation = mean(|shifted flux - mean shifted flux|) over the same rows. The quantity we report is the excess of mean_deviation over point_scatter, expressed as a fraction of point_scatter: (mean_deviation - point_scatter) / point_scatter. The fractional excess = -0.27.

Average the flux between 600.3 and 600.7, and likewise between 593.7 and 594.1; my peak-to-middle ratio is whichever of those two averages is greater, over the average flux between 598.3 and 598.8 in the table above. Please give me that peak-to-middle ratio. 1.08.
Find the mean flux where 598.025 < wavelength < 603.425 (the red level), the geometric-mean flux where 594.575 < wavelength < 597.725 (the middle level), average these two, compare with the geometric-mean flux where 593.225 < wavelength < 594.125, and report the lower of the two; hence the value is 5.32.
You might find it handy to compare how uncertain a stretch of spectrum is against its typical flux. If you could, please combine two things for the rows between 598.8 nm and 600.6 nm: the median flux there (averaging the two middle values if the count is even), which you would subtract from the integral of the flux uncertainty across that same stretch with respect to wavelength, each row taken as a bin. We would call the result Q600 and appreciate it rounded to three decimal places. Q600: -4.467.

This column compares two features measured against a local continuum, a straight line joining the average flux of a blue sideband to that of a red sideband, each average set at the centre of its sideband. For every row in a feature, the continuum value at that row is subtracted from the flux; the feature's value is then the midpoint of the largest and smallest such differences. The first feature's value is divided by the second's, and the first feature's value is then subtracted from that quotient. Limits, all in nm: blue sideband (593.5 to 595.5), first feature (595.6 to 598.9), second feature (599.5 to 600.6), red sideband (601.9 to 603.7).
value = 2.0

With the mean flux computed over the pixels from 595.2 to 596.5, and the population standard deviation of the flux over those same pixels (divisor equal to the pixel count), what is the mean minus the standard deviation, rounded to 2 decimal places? 4.33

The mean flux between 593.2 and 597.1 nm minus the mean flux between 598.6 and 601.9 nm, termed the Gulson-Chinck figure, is -0.05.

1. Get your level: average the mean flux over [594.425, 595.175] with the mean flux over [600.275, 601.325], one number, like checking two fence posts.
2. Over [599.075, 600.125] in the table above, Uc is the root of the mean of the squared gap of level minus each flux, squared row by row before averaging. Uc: 0.25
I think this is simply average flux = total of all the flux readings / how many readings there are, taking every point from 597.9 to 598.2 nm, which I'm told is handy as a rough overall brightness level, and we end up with 5.32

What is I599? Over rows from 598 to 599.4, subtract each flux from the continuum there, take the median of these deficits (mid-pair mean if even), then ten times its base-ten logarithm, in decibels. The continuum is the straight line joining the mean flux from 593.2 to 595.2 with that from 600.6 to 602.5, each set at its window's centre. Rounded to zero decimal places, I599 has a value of -11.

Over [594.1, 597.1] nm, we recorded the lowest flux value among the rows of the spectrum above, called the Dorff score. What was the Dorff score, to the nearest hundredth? 3.83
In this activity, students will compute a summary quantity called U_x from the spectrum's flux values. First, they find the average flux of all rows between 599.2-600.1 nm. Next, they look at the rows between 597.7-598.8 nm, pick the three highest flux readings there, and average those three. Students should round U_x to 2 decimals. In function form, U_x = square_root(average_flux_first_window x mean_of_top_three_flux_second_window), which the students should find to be 5.39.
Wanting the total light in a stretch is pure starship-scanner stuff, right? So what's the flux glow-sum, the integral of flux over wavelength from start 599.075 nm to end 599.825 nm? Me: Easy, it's 3.96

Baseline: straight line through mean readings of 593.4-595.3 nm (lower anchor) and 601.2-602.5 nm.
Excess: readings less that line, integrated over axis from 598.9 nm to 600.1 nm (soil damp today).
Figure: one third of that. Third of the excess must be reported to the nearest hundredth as -0.02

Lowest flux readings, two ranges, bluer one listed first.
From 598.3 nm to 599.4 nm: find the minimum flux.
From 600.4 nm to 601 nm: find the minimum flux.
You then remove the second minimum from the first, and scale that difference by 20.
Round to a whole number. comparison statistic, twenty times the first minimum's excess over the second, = 8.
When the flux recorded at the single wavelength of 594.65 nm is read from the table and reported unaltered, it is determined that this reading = 4.95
